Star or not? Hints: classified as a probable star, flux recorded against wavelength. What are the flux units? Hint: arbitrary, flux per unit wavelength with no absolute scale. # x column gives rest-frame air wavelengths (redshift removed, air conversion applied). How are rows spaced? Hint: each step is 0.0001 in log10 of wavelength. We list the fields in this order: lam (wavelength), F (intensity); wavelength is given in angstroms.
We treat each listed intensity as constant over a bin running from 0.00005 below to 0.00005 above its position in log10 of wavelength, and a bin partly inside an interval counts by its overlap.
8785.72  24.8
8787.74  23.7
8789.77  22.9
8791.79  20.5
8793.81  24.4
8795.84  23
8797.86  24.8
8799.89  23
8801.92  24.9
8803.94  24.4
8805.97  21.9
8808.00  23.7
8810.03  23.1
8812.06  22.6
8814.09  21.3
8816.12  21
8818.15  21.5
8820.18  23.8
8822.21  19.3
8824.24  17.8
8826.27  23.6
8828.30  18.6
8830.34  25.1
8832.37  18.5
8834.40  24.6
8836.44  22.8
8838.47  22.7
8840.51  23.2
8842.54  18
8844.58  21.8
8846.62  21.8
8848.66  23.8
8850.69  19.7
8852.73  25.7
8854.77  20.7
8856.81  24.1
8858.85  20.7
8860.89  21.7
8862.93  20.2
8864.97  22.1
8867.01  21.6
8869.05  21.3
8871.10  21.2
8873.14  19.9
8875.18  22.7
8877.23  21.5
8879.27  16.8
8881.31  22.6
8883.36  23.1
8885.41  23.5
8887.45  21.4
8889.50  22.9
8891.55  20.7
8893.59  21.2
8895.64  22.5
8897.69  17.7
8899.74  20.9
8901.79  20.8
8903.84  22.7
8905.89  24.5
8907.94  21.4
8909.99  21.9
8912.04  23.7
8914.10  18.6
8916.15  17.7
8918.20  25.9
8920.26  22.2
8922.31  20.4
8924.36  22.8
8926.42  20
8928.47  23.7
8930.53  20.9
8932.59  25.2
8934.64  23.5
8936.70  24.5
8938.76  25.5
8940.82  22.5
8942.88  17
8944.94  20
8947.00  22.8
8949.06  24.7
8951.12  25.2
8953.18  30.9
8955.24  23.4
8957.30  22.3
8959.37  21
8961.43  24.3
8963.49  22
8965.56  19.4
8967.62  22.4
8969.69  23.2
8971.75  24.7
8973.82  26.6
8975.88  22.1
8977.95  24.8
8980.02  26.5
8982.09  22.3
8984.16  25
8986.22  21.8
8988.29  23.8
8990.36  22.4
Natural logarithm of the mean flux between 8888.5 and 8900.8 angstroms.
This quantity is 3.04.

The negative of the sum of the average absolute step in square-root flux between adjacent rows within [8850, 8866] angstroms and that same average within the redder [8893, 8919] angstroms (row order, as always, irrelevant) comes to -0.63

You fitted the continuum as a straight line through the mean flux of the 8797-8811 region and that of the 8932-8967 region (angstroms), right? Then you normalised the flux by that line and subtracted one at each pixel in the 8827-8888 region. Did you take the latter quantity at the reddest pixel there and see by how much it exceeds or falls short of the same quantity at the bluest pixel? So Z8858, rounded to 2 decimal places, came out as 0.13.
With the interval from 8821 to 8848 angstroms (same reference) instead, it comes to 0.11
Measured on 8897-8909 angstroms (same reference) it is 0.16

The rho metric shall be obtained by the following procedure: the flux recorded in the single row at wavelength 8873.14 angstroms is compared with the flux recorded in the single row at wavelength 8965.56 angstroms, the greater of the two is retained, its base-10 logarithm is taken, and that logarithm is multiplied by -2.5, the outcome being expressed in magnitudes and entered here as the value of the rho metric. -3.25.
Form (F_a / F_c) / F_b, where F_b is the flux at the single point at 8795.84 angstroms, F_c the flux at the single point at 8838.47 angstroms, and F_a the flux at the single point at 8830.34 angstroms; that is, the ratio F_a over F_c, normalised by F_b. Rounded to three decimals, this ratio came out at 0.048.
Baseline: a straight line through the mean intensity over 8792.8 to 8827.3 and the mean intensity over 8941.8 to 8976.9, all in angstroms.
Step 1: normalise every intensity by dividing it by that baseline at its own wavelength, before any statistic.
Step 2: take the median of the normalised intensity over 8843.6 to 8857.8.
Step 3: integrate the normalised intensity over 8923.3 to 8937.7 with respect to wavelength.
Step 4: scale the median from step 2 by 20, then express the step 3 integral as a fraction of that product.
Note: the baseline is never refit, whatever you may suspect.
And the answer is 0.749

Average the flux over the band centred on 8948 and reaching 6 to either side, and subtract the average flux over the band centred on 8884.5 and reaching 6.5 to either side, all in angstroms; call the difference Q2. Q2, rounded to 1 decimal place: 1.7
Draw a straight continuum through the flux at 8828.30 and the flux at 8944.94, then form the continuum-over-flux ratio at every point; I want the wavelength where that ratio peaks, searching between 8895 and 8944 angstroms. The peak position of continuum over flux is 8942.88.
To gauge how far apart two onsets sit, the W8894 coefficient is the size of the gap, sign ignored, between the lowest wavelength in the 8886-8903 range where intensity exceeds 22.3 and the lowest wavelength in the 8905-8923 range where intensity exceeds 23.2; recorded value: 16.4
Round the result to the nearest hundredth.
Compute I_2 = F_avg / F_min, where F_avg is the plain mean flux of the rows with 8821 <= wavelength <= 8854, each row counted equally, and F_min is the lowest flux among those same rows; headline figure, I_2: 1.22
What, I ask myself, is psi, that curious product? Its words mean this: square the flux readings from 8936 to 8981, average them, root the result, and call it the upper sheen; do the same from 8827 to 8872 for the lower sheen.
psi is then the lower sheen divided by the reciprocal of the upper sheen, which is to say 517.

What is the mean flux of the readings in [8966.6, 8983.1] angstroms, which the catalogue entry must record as 24.1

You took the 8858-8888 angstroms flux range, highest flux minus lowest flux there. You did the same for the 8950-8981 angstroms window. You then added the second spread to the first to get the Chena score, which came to 18.2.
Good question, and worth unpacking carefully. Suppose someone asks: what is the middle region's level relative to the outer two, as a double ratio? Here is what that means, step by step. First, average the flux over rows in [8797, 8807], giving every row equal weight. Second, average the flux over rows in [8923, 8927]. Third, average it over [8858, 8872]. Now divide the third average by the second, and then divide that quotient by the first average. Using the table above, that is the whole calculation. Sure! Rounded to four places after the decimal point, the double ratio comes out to 0.0417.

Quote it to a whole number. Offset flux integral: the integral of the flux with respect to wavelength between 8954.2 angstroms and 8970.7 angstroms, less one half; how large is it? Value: 367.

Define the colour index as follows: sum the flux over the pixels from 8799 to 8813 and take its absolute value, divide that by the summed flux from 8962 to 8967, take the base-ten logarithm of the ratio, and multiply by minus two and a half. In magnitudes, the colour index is -1.5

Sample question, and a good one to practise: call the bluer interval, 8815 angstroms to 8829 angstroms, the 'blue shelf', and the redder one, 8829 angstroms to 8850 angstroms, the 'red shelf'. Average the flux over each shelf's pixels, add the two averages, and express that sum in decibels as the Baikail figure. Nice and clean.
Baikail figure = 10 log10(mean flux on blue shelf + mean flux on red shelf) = 16.3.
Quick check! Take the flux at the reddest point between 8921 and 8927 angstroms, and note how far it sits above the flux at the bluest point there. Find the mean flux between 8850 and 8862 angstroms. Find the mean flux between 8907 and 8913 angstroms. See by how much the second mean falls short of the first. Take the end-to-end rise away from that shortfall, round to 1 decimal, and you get 0.2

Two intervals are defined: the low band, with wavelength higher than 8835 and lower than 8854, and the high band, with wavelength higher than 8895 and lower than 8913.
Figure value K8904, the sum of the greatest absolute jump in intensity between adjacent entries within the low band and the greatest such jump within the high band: 10.8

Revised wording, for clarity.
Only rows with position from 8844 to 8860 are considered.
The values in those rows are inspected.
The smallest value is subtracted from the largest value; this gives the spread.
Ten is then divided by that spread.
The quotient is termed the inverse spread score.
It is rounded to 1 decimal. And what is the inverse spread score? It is 1.7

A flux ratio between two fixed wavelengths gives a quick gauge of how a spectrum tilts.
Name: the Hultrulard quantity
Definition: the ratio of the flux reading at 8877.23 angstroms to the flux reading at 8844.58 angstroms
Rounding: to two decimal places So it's 0.99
